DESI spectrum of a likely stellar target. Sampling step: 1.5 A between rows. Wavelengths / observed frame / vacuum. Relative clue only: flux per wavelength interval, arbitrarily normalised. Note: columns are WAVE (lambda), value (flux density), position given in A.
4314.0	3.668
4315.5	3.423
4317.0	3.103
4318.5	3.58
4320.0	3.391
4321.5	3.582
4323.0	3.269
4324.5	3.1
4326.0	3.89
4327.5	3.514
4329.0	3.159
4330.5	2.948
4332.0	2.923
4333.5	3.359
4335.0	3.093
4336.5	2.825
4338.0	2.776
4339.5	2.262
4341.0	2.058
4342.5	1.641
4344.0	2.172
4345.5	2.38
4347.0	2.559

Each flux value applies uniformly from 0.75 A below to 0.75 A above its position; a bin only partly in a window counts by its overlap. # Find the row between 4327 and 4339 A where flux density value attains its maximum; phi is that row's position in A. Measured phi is 4327.5 A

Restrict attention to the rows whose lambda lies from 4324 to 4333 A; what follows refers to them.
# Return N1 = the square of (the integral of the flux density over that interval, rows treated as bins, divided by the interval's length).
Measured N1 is 10.6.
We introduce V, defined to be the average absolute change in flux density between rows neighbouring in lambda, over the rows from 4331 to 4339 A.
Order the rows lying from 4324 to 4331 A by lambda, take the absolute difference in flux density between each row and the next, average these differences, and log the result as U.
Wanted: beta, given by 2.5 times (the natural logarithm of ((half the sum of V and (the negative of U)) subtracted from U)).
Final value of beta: -1.62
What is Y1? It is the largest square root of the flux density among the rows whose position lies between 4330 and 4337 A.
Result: 1.83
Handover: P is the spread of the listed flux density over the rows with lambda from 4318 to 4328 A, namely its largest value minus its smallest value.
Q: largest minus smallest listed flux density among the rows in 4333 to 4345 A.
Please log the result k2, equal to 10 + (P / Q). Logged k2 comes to 10.5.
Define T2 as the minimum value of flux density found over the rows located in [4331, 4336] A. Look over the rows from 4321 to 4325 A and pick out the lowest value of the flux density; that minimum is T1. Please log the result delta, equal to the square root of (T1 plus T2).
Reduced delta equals 2.45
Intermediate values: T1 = 3.1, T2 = 2.923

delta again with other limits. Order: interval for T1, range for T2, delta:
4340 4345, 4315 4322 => 2.18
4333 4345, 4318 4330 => 2.18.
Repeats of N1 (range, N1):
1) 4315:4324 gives 11.4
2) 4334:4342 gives 6.7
